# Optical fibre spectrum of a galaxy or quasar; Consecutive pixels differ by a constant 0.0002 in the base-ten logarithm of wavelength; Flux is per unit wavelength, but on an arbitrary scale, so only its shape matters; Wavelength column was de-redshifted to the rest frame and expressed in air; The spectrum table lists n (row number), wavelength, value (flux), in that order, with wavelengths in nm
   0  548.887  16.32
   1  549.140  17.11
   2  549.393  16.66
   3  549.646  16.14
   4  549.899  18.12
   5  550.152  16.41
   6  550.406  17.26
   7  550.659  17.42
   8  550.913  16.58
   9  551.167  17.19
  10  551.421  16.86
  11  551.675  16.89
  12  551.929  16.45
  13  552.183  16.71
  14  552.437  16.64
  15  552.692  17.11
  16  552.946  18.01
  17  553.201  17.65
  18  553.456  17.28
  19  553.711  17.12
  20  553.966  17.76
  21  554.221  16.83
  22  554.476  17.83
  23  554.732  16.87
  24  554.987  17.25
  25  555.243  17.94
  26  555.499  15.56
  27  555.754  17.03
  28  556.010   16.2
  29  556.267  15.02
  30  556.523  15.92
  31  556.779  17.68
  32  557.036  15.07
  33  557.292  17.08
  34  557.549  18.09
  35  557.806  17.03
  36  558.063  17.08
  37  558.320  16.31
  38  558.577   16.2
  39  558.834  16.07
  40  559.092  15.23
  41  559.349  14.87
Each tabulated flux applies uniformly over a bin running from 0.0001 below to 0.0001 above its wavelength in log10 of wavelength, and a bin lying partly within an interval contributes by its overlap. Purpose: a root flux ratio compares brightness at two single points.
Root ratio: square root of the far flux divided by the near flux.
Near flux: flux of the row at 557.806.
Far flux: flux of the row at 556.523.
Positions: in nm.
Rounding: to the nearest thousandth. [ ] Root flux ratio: 0.967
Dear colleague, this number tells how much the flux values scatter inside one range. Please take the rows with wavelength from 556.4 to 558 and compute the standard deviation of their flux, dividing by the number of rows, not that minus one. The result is 1.0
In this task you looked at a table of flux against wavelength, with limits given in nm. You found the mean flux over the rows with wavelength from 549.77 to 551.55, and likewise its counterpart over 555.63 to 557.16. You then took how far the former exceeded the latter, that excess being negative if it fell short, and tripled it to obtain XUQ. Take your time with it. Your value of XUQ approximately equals 2.9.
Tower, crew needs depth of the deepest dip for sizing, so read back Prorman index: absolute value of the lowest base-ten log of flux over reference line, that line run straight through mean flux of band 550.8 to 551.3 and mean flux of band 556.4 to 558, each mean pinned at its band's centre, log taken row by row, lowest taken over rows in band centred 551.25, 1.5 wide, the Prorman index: 0.011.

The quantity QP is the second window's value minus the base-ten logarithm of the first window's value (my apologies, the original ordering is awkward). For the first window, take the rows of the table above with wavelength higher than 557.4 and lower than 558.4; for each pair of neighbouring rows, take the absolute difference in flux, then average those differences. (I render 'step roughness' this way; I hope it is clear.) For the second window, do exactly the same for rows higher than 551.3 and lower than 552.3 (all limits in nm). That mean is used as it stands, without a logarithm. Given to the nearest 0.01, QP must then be 0.45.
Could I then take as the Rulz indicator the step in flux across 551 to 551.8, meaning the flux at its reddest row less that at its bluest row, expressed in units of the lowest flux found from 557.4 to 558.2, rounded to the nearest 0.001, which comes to -0.018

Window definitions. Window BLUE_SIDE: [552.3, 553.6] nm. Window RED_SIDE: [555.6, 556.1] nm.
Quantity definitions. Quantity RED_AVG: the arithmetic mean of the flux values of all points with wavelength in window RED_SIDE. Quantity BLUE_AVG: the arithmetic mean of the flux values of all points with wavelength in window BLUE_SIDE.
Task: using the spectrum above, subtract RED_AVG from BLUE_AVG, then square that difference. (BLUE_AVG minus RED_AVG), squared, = 0.5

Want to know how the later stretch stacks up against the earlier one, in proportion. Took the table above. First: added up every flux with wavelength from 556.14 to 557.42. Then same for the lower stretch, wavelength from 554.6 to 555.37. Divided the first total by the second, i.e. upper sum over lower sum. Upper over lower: 1.6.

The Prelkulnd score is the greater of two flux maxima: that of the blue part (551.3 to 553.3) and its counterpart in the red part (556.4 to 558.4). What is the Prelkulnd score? 18.1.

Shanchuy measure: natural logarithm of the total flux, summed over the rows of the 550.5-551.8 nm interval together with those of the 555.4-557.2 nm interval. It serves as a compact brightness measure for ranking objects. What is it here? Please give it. 5.29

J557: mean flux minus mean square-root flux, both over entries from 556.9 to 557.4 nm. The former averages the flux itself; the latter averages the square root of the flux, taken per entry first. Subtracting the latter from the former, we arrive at 12.1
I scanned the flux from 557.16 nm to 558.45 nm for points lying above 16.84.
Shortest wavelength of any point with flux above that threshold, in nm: 557.292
